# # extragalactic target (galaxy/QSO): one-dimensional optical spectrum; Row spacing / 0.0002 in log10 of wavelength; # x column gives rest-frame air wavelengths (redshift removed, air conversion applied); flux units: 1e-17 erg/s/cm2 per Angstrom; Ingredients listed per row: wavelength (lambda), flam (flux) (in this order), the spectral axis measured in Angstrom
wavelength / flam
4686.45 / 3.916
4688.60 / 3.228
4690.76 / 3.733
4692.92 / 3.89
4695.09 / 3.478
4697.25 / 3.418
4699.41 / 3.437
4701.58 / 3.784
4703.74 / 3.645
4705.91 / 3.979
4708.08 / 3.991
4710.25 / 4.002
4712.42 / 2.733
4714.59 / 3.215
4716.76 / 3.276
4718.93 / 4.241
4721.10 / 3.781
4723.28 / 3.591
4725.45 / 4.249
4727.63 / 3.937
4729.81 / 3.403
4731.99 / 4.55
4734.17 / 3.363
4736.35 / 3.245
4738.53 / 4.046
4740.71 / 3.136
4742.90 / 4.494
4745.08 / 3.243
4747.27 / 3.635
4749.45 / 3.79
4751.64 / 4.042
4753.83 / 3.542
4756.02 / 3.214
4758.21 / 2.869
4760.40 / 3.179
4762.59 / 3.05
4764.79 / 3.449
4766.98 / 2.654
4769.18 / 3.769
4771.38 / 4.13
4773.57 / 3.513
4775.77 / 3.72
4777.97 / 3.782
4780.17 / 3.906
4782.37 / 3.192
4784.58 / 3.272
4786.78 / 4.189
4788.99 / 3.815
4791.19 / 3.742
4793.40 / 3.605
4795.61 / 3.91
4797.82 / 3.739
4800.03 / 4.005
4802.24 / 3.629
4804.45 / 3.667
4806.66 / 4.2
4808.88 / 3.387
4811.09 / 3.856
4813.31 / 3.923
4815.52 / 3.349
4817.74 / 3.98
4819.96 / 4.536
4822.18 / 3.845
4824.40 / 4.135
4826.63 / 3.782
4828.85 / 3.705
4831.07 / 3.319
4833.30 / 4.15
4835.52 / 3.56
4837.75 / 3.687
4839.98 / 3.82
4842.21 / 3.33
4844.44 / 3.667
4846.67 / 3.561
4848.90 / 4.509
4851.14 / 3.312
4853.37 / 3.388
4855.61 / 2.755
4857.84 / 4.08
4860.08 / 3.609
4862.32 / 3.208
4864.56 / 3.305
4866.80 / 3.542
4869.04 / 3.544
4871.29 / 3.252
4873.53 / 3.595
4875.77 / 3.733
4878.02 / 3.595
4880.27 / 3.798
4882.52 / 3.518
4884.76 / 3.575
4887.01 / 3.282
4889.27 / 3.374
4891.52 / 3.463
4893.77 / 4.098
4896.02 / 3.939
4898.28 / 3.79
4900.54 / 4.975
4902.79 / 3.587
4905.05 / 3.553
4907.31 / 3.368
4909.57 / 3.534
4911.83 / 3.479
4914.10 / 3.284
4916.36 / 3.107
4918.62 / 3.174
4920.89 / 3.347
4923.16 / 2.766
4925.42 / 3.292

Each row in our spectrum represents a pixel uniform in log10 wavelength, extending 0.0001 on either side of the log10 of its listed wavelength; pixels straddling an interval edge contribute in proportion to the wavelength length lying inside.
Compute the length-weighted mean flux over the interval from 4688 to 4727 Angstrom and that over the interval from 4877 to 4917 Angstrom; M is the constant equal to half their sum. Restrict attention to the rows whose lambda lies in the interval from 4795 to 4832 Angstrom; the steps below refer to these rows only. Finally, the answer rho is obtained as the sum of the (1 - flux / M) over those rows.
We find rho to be -0.82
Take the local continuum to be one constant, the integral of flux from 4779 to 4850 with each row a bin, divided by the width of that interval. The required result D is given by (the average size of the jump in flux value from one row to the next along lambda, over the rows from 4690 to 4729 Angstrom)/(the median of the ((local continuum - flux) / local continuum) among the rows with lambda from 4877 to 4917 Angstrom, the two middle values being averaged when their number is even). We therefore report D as 6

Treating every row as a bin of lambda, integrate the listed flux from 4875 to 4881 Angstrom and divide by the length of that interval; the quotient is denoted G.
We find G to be 3.70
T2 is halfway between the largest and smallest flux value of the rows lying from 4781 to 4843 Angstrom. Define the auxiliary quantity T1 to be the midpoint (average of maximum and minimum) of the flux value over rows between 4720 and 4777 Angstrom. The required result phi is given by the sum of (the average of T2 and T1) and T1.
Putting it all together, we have 7.3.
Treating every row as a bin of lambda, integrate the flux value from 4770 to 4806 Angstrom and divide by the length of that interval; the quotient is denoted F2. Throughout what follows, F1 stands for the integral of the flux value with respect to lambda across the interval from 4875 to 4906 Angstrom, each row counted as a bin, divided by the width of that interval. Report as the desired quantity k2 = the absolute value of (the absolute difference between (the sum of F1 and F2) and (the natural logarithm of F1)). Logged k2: 6.16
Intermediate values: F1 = 3.74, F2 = 3.74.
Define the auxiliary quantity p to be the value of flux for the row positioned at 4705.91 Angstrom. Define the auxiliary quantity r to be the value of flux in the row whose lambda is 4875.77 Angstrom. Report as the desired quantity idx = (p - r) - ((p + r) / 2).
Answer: -3.6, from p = 3.979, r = 3.733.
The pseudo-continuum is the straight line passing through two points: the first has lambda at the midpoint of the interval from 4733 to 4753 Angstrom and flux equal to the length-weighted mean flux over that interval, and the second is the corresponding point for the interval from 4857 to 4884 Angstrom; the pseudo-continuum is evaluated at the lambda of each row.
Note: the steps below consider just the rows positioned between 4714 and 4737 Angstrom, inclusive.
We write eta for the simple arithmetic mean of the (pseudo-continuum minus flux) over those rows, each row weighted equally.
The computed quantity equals -0.03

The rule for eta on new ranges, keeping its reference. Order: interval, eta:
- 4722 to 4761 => 0.03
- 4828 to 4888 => 0.00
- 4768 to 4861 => -0.13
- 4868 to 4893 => 0.03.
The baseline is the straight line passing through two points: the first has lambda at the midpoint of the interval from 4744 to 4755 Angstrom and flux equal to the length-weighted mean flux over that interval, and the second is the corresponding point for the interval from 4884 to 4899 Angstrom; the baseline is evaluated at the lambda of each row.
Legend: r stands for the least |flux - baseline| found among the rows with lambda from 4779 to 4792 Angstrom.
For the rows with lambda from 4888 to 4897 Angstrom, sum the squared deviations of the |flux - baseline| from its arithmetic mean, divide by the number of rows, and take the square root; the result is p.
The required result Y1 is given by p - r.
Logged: 0.00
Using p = 0.10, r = 0.096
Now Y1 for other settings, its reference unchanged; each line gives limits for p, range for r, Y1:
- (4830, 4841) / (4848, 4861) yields 0.13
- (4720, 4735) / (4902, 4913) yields 0.22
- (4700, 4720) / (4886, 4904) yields 0.19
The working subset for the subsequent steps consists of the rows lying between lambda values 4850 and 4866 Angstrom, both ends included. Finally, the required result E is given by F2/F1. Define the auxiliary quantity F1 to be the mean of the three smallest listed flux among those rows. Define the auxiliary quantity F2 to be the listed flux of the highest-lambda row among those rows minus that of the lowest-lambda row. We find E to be 0.00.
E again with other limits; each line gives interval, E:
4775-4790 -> 0.03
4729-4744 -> 0.34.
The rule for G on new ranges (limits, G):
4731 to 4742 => 3.67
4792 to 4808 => 3.81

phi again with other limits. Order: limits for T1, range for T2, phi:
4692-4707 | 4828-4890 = 7.4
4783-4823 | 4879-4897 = 7.7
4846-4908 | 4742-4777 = 7.6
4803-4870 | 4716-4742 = 7.4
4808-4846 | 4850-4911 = 7.8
